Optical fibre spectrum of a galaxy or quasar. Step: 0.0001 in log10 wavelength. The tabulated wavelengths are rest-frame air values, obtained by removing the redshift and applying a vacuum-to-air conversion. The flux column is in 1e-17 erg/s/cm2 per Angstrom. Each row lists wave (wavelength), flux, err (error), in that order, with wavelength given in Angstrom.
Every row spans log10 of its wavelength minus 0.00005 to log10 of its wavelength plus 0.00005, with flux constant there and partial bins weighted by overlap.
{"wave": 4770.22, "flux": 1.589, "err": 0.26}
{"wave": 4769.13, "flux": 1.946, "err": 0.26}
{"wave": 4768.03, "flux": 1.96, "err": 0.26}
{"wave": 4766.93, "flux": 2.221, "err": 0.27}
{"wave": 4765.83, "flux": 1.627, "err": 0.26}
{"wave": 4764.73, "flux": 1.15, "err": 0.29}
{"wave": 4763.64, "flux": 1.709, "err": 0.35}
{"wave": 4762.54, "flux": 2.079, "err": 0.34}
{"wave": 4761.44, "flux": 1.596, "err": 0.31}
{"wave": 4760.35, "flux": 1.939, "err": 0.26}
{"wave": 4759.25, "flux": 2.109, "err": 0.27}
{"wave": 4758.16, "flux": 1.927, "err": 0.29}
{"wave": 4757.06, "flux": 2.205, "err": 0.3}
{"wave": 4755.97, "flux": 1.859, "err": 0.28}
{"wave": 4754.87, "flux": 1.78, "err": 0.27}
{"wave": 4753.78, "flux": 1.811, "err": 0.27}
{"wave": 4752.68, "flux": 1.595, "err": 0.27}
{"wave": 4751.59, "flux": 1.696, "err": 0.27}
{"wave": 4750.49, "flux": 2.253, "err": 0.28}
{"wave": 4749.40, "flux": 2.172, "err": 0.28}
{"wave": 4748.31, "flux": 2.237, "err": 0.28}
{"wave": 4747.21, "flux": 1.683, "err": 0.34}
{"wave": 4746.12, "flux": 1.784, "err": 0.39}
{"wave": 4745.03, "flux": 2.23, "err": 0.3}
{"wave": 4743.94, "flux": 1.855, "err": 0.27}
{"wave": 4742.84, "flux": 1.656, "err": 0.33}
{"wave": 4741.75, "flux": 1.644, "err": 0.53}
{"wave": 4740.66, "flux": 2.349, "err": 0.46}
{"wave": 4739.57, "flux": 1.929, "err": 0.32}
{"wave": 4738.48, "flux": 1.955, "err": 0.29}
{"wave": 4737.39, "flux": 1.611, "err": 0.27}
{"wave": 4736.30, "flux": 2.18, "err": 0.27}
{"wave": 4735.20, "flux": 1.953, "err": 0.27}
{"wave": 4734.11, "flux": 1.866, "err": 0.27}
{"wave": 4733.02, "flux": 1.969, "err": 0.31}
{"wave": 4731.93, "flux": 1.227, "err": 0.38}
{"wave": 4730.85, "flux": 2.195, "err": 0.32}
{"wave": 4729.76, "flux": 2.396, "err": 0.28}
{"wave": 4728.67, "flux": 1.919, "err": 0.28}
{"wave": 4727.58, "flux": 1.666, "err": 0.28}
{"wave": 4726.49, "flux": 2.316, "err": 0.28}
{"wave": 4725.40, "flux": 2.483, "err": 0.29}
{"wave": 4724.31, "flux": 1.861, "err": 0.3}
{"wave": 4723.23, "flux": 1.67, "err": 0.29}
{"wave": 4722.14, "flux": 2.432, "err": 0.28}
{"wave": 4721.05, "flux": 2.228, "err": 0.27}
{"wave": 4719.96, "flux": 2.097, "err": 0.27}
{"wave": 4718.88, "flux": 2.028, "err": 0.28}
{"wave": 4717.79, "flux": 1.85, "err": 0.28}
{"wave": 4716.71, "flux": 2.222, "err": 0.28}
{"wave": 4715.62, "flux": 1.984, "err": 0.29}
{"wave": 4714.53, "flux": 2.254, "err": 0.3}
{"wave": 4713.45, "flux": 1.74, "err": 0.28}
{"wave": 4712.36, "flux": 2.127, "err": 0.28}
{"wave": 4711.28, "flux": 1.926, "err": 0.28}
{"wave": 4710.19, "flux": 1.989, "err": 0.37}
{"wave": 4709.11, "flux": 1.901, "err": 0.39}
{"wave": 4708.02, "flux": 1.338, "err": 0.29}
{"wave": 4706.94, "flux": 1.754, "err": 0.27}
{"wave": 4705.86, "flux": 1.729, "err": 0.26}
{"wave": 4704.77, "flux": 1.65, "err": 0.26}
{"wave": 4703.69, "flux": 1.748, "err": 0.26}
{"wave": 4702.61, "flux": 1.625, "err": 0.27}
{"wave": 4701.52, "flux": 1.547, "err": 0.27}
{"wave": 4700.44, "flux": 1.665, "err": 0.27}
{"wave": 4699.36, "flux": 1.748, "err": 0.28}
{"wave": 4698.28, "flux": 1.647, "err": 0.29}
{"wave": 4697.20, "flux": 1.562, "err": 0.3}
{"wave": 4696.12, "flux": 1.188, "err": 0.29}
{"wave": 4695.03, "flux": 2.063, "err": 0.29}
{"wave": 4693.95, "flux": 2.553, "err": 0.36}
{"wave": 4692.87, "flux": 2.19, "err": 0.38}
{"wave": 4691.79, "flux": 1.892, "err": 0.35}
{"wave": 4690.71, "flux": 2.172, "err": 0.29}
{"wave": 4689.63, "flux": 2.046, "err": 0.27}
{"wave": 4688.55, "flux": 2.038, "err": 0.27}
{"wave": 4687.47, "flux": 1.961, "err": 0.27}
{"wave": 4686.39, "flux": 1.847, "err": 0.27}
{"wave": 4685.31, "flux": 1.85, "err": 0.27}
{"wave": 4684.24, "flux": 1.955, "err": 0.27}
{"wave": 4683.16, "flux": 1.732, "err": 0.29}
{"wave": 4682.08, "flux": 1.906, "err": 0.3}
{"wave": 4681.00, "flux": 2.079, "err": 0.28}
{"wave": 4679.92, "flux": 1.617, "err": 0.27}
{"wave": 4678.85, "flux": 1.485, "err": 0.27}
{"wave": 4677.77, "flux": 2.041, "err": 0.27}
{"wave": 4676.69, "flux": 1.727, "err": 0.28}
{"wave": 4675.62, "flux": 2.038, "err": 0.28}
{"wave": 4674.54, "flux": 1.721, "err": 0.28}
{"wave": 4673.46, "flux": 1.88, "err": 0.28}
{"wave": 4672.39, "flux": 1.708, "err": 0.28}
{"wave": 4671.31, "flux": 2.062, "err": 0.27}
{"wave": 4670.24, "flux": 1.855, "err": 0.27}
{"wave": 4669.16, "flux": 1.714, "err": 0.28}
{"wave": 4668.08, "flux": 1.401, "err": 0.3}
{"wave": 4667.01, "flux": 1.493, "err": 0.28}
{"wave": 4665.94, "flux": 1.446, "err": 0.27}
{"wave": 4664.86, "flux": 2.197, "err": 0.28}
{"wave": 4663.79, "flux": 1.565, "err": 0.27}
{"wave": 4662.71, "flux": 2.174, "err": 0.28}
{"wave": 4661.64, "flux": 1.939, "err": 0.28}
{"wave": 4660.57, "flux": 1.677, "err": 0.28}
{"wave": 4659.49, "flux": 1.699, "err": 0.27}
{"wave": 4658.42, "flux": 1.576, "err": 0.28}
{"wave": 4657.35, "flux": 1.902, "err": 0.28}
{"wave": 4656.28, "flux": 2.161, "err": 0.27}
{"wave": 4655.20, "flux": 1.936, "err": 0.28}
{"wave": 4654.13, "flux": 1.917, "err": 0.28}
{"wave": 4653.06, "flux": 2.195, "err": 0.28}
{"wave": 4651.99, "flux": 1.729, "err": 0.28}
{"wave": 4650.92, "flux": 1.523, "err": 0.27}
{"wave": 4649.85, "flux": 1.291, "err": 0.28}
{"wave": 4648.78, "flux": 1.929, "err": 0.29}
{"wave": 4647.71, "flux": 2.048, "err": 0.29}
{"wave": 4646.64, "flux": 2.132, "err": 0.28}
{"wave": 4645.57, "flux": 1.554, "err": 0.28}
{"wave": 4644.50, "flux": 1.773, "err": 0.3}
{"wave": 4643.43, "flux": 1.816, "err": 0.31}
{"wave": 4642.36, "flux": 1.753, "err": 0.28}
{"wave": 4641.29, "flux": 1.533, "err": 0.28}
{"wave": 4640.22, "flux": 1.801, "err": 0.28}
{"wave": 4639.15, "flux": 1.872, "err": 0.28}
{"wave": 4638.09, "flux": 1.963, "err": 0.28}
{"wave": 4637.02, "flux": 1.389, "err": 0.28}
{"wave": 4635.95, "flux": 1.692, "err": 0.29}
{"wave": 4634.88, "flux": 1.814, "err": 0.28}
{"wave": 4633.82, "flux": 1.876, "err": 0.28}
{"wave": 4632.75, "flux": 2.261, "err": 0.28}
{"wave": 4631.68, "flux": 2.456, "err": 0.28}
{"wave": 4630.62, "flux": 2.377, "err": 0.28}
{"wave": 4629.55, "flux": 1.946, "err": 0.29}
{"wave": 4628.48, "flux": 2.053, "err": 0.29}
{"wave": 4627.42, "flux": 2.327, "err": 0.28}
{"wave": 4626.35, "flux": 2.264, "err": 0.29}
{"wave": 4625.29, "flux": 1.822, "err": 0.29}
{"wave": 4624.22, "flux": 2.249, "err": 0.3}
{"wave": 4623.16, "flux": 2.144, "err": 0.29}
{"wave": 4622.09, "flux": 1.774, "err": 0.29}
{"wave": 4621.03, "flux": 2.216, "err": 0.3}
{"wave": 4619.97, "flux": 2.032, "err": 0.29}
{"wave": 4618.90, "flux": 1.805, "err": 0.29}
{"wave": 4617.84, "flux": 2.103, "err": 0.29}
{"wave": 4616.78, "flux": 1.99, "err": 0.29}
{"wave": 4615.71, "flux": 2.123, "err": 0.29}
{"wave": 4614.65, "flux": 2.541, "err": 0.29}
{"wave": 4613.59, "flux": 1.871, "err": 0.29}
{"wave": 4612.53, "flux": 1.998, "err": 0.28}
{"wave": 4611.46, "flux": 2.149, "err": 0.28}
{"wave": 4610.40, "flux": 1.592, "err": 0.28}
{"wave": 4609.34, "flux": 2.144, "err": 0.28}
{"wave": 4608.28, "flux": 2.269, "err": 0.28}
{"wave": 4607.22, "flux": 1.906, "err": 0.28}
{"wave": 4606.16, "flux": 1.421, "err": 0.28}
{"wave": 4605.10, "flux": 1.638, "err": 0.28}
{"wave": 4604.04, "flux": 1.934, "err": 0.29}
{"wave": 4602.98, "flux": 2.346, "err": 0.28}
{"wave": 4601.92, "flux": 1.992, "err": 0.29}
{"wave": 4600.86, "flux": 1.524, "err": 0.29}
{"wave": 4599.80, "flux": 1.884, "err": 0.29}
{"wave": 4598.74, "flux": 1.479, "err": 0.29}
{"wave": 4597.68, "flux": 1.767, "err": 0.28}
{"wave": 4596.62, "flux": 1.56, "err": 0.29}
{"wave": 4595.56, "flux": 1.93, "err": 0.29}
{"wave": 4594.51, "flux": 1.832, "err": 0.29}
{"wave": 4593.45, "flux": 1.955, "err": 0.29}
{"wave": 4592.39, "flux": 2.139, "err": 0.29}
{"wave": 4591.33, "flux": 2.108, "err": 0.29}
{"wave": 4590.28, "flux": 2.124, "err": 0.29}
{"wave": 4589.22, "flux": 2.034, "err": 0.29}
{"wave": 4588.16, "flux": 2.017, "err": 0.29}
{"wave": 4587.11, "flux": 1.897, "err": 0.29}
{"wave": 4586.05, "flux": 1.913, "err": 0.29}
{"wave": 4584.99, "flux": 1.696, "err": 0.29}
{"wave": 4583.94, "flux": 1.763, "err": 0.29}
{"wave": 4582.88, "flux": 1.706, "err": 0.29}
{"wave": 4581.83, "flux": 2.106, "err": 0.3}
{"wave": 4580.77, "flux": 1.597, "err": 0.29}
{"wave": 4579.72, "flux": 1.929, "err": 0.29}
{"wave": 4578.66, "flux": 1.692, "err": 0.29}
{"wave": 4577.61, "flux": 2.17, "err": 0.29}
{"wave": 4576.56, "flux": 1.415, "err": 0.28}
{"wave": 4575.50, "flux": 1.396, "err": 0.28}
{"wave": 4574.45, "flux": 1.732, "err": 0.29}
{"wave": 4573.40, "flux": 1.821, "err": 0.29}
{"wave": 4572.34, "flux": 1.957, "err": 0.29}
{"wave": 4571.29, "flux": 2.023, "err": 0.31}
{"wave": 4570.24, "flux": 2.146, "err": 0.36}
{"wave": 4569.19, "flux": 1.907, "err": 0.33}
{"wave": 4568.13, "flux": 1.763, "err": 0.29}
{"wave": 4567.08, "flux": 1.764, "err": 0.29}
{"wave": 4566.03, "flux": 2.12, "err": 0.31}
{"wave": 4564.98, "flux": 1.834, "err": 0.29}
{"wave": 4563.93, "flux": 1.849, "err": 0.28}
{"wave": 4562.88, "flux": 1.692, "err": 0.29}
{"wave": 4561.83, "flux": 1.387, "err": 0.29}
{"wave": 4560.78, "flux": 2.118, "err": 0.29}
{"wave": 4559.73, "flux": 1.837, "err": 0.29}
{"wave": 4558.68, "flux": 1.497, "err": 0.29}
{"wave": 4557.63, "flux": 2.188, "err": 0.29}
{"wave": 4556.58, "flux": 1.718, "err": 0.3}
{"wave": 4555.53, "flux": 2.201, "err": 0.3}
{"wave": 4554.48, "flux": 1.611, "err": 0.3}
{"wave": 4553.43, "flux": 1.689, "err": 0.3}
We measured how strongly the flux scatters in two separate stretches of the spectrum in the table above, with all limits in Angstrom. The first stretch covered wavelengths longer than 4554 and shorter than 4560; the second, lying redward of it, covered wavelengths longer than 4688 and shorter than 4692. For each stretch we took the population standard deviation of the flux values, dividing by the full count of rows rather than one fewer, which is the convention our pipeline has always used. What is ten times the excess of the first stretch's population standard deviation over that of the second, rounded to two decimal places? 1.71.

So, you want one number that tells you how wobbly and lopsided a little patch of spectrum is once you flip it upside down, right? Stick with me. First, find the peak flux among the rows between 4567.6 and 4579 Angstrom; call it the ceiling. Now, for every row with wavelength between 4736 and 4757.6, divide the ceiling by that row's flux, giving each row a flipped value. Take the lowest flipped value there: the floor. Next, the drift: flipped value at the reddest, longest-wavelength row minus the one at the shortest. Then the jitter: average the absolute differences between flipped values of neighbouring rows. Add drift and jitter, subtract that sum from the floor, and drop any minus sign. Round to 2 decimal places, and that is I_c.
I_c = 0.77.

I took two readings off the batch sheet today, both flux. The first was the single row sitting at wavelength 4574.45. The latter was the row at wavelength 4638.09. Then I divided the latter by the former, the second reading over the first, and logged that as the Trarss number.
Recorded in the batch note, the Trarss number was 1.13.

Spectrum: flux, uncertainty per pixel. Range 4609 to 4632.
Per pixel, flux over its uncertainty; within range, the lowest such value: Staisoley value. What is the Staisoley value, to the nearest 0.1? 5.7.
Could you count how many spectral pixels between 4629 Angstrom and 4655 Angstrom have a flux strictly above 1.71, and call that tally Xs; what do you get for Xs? 18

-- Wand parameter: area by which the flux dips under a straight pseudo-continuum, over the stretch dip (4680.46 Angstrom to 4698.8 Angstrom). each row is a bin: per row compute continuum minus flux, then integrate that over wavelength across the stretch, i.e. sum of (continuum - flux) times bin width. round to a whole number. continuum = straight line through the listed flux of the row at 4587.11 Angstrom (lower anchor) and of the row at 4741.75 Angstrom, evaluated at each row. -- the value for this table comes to -4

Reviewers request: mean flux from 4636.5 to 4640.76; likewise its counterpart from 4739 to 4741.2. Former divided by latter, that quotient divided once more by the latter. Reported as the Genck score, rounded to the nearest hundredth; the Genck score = 0.38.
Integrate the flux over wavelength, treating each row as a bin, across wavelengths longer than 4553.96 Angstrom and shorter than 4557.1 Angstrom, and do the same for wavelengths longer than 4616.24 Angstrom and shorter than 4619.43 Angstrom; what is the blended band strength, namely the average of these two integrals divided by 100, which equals 0.060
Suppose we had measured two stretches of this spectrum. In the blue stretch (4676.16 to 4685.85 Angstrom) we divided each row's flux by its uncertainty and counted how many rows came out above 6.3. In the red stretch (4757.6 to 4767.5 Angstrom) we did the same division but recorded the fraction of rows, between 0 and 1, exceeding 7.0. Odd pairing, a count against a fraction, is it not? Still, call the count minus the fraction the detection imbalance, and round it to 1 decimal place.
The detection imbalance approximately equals 4.7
